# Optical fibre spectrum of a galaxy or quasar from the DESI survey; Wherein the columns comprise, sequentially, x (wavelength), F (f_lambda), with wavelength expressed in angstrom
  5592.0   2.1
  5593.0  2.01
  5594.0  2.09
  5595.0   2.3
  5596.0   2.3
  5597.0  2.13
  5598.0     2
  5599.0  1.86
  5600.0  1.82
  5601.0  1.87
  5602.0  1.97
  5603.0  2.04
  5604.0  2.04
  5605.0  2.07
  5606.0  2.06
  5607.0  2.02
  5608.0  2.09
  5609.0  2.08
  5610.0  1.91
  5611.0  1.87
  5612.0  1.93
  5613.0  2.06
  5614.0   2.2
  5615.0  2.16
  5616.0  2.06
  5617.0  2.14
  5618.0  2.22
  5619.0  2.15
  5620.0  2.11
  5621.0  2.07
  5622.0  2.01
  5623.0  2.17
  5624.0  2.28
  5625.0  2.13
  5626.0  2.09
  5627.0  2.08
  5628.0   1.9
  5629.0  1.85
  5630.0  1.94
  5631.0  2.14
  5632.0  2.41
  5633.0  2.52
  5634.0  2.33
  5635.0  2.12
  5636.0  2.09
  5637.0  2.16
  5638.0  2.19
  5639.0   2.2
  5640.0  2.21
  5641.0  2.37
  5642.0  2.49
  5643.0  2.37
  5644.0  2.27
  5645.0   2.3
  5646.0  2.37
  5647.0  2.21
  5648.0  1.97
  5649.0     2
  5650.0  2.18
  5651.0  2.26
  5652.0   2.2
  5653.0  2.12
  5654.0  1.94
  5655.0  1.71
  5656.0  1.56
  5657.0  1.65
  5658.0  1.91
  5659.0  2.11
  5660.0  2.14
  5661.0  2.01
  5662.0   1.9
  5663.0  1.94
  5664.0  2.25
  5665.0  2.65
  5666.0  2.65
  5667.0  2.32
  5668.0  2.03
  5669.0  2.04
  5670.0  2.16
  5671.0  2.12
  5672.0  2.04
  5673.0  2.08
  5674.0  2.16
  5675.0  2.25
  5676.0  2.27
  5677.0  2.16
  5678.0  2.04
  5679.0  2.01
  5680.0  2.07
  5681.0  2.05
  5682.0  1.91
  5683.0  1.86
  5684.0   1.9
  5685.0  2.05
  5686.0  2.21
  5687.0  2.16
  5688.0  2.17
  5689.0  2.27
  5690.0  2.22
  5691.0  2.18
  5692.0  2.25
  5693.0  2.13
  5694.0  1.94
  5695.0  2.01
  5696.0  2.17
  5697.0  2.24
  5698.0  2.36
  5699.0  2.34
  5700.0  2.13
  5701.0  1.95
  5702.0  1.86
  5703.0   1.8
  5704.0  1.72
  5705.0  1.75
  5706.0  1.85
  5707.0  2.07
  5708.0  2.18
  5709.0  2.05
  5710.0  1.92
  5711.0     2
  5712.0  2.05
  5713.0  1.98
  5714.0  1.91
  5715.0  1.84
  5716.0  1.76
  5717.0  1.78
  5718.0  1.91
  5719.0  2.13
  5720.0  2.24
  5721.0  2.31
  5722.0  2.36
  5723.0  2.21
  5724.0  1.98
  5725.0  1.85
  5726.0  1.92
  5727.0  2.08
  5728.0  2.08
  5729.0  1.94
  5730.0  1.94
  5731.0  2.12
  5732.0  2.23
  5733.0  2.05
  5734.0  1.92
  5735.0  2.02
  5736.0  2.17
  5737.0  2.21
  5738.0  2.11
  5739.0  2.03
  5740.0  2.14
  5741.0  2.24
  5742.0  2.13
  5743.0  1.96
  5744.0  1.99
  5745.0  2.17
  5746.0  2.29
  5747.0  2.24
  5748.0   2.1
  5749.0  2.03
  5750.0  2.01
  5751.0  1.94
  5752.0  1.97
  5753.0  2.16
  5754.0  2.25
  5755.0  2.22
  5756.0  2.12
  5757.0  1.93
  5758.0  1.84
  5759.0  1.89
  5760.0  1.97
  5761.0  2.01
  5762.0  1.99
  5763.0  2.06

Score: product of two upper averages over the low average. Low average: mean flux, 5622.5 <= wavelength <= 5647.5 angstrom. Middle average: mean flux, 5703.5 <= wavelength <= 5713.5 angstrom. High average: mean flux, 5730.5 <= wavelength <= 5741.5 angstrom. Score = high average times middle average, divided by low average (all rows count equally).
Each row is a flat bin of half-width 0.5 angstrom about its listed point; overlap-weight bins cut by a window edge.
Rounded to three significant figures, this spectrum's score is 1.87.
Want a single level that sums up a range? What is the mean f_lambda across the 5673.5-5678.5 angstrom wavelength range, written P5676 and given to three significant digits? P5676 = 2.18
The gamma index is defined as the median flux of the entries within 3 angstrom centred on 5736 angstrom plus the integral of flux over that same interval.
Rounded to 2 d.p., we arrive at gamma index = 8.57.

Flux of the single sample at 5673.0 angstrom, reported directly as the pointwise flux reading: 2.08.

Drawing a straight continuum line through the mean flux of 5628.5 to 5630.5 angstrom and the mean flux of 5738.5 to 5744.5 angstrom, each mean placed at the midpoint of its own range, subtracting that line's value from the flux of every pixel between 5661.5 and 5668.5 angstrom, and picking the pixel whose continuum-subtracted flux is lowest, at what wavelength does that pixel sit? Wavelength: 5662.0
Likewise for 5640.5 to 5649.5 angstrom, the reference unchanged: 5648.0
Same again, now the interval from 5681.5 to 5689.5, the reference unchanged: 5683.0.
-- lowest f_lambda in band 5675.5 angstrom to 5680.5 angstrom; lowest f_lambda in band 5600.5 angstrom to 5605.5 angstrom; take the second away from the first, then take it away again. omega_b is -1.7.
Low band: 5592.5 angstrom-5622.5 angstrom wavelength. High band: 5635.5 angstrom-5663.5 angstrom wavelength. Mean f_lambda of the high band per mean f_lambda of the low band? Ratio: 1.02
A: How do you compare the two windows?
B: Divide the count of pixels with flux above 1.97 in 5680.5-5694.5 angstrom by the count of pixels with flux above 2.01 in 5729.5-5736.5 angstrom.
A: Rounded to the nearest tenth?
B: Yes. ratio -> 2.0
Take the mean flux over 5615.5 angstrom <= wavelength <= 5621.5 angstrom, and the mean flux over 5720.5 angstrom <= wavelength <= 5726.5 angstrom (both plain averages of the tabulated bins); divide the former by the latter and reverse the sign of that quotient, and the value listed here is -1.01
